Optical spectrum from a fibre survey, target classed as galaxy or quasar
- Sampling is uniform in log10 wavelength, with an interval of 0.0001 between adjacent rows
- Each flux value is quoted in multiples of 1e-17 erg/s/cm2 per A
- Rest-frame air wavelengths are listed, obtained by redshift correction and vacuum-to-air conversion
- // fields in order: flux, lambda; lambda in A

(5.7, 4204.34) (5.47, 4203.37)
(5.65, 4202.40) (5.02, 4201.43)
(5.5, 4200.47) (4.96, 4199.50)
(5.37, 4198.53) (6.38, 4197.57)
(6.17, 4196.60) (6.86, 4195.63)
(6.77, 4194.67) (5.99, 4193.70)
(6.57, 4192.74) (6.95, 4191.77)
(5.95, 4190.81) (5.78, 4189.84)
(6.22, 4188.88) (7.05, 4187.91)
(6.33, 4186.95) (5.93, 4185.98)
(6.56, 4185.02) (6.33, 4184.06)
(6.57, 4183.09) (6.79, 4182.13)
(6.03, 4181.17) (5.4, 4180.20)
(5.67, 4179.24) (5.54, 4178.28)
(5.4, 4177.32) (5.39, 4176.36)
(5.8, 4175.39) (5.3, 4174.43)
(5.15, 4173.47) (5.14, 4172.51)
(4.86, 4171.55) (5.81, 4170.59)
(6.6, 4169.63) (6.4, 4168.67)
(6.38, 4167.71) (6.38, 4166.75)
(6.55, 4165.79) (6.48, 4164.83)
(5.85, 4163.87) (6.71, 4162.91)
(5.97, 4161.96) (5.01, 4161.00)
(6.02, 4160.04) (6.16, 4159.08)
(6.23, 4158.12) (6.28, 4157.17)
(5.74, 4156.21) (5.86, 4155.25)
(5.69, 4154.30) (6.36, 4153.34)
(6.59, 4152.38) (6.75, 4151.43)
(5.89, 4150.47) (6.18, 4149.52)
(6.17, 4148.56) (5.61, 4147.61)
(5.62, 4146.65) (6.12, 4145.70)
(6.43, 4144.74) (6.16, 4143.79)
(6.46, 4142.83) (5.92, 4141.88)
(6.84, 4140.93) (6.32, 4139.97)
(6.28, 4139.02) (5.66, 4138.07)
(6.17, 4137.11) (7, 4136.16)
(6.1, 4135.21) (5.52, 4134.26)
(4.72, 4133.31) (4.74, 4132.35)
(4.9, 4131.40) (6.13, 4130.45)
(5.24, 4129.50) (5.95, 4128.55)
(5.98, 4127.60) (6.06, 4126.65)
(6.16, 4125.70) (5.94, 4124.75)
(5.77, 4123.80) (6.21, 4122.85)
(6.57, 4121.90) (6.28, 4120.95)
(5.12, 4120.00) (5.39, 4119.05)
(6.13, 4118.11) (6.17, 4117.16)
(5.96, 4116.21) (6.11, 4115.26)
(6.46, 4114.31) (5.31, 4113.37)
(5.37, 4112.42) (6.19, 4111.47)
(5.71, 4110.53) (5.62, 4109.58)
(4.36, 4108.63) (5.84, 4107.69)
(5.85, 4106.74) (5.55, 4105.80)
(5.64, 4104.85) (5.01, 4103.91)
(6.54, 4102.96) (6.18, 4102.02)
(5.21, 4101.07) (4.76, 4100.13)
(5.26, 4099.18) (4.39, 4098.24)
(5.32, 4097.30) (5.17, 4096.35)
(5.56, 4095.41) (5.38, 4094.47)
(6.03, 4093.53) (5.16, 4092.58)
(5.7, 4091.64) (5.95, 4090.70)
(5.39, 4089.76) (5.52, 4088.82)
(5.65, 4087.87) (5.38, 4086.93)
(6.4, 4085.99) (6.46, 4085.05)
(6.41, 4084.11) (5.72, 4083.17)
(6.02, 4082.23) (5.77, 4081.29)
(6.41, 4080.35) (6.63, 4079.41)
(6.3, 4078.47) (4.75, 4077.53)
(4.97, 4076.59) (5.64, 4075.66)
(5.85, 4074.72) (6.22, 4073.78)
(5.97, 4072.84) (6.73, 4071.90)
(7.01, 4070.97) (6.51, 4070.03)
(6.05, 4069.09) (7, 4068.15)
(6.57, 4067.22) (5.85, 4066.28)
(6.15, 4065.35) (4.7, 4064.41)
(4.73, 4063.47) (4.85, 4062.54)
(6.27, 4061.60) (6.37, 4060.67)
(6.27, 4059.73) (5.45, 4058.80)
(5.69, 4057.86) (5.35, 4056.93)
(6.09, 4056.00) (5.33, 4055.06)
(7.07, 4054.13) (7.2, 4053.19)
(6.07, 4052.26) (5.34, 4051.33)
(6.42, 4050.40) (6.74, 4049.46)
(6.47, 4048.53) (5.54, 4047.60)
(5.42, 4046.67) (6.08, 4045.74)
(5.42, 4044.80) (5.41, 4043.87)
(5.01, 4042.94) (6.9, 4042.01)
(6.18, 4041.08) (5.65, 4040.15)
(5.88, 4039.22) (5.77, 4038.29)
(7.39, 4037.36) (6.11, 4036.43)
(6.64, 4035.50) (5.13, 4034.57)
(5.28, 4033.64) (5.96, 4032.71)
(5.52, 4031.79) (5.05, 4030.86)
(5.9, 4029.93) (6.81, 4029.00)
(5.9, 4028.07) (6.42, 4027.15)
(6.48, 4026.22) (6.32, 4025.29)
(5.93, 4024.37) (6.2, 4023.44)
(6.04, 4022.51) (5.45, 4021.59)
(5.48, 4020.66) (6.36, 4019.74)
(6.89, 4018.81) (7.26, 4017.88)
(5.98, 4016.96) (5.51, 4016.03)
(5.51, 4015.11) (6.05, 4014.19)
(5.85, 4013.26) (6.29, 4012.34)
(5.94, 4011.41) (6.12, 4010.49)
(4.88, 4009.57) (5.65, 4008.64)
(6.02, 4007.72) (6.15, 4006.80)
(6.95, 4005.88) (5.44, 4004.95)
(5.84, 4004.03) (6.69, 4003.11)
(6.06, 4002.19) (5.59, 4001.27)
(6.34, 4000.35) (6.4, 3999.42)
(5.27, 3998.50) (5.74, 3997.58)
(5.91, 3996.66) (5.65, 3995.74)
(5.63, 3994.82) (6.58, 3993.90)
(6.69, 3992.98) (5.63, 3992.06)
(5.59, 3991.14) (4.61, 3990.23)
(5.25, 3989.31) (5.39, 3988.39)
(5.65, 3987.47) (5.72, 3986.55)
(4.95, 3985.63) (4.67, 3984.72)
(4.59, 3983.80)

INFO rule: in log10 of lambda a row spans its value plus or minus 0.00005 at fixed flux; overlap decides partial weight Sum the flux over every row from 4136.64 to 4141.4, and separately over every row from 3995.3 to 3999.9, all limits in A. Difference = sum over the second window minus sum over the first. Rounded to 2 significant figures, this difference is -2.3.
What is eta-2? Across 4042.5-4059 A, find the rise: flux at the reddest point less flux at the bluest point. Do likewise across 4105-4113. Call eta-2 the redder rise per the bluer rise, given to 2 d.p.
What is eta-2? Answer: -0.41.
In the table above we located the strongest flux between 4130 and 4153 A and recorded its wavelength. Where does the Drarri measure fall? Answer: 4136.16 A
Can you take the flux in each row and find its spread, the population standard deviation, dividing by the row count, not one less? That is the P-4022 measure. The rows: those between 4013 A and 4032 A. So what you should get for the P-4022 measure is 0.531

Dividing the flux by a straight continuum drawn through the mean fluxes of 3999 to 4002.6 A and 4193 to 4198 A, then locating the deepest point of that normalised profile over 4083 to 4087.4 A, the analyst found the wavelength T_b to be 4086.93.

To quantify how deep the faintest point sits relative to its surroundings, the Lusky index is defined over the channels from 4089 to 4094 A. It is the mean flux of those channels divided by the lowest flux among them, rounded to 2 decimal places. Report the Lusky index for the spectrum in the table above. 1.09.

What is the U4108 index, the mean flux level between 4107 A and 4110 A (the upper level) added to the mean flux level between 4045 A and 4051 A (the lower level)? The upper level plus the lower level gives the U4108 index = 11.4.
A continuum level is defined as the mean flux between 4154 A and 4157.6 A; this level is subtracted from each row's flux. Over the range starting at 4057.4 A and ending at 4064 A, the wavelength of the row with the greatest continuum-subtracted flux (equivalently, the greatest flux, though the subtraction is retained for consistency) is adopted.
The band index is 4060.67 A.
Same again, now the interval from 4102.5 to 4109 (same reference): 4102.96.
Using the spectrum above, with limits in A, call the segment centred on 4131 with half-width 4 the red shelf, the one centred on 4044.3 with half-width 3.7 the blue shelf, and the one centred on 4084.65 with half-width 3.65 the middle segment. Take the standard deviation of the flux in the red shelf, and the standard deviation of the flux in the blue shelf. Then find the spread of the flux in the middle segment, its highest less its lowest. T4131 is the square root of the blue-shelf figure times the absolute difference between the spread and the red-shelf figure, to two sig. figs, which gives 0.55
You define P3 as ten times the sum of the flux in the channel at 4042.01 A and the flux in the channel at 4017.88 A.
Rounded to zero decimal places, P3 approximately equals 142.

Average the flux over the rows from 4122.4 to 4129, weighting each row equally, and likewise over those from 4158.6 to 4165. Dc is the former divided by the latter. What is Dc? 1.00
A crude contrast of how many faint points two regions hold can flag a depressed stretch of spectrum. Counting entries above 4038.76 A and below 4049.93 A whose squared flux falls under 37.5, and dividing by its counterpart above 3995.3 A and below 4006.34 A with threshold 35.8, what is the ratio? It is 1.14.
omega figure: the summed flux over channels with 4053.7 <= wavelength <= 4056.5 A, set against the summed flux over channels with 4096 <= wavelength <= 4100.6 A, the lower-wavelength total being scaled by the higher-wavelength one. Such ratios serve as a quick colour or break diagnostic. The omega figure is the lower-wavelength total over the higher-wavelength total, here 0.74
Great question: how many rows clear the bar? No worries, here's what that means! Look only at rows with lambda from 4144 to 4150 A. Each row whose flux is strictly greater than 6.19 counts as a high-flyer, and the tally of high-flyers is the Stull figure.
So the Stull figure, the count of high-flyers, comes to 1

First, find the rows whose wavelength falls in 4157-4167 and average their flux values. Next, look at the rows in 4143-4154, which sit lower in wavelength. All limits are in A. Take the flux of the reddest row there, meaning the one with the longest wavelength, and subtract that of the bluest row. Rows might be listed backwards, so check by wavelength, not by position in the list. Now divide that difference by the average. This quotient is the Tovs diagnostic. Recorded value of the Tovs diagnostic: 0.033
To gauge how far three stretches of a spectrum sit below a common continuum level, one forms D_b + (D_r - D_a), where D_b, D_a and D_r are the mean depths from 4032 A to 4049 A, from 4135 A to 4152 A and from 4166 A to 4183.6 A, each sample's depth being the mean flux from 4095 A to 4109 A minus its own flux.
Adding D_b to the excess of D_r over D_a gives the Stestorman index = -0.1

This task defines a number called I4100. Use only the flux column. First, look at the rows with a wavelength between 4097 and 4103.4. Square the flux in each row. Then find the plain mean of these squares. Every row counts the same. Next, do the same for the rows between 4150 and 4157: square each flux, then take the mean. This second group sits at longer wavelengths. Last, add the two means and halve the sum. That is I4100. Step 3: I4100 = 33.6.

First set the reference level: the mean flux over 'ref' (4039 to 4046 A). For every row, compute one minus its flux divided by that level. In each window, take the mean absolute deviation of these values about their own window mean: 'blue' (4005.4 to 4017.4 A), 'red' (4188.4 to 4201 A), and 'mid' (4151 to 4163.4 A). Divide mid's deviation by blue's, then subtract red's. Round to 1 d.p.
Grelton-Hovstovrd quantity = 1.0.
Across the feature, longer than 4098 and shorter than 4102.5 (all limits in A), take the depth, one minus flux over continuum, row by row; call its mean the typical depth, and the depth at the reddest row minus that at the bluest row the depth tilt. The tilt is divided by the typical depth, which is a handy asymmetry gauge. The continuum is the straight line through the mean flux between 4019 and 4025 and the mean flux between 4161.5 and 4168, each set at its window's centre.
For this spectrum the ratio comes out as -2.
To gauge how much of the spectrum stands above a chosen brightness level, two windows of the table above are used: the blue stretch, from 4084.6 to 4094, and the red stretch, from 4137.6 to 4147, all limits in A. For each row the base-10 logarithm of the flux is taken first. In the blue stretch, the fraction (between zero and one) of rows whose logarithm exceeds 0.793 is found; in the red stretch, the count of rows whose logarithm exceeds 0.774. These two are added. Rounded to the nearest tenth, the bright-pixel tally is 7.2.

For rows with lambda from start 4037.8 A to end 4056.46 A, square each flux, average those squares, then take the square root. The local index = 6.03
